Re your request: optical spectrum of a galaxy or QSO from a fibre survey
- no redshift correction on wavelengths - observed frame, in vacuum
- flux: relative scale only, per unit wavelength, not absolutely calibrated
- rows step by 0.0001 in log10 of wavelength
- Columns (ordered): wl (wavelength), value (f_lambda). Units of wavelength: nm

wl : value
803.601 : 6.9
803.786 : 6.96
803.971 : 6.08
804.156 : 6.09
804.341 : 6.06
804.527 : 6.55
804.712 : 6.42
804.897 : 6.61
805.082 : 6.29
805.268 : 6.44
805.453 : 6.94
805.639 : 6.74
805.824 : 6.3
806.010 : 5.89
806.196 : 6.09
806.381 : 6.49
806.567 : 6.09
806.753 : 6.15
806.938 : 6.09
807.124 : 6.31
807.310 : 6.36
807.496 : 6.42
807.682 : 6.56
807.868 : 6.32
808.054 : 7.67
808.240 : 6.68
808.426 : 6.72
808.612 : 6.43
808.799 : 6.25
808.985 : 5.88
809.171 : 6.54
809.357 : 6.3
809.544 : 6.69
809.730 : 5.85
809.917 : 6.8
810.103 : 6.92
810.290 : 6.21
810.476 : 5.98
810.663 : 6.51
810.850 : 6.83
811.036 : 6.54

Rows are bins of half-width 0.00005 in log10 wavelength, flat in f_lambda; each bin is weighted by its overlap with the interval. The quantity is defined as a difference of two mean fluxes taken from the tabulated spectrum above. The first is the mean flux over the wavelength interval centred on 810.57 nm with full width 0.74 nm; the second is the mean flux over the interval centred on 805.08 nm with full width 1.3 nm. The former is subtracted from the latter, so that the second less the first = 0.19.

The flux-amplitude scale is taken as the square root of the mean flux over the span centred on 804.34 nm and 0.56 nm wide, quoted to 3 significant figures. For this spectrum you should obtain 2.50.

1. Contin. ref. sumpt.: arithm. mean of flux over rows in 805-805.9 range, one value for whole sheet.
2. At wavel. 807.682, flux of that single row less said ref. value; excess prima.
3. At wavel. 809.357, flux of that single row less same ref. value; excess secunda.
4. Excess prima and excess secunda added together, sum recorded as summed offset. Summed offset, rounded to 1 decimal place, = -0.2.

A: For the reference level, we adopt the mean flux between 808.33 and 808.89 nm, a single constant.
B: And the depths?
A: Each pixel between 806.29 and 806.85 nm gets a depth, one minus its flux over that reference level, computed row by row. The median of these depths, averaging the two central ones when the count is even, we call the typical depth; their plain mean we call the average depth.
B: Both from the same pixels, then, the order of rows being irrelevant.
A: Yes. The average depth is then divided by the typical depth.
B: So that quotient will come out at 0.71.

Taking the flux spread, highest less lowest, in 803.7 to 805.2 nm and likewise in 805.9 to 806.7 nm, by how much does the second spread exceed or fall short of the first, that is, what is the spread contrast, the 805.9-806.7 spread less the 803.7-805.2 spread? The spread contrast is -0.30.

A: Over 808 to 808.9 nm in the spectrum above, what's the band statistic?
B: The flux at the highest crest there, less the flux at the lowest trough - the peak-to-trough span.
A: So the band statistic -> 1.4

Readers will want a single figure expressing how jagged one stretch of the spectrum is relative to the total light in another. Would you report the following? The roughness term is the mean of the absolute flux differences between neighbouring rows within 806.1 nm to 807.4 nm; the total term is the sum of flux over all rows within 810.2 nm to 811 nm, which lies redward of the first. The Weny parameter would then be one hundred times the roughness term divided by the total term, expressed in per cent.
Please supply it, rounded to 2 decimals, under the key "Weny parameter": 0.78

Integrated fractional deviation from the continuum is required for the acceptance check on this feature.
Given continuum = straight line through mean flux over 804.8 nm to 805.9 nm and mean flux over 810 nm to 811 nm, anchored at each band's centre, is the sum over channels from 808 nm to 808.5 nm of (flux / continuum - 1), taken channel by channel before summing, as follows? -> 0.23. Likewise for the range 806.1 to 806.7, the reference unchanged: -0.15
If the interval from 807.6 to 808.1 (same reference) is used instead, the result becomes 0.15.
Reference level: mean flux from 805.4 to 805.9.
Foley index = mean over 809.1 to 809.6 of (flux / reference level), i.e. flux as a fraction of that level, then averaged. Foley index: 0.98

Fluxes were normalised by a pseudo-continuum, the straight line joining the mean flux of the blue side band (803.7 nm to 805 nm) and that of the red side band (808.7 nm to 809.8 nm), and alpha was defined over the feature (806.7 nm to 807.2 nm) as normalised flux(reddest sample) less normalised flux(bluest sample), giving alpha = 0.027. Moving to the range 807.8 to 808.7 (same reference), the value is 0.021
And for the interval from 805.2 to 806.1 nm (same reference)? -0.083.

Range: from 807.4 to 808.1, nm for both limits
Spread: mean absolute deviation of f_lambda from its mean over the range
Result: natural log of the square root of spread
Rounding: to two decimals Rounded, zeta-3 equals -0.38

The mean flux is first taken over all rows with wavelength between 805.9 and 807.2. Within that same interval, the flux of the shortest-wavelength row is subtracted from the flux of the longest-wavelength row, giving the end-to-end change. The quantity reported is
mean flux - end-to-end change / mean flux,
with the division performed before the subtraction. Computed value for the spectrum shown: 6.1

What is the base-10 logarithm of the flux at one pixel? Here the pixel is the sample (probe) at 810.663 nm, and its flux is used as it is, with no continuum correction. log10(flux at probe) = 0.814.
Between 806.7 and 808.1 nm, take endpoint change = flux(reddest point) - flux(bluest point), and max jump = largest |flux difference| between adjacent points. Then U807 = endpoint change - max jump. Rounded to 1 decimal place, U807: 0.2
